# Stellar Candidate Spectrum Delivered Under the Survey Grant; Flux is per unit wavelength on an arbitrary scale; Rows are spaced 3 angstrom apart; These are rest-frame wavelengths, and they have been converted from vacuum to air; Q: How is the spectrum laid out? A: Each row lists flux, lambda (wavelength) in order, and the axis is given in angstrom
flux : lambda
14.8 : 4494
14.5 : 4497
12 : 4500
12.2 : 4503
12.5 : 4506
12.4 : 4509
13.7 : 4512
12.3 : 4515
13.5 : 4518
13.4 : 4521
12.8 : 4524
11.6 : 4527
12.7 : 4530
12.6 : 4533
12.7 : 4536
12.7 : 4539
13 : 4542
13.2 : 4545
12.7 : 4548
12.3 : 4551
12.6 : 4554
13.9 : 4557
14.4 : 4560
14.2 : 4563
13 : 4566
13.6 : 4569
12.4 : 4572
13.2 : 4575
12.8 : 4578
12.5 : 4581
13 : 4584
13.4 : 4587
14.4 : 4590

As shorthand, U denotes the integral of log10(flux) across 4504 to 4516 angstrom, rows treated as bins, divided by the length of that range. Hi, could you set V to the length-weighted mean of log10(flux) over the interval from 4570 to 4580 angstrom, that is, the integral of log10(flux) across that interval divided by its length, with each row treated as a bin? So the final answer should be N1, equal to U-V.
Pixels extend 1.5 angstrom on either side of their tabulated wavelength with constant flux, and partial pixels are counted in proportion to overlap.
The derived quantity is -0.004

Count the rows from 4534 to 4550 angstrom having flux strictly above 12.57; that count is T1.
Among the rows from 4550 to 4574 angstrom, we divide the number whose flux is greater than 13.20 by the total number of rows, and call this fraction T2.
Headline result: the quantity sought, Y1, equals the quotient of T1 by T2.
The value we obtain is 10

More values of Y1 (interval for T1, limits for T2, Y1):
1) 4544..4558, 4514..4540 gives 18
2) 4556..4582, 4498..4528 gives 23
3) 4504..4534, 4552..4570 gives 9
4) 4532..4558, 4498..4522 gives 21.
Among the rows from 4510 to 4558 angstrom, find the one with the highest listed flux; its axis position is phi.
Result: 4557 angstrom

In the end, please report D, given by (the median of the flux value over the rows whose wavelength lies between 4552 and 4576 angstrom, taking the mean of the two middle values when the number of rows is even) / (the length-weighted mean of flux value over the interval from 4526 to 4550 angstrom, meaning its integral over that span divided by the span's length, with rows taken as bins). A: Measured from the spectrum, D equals 1.06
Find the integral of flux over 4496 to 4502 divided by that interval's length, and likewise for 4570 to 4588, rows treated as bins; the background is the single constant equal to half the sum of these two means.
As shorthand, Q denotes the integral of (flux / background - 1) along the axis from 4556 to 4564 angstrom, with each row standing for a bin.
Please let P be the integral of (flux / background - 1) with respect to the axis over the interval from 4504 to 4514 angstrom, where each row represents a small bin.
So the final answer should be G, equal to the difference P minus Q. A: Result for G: -0.9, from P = -0.13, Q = 0.74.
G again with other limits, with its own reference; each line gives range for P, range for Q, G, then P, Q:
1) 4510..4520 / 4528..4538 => 0.4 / 0.13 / -0.28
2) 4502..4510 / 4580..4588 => -0.4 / -0.37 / 0.00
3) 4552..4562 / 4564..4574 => 0.4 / 0.48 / 0.07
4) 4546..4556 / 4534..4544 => -0.1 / -0.26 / -0.13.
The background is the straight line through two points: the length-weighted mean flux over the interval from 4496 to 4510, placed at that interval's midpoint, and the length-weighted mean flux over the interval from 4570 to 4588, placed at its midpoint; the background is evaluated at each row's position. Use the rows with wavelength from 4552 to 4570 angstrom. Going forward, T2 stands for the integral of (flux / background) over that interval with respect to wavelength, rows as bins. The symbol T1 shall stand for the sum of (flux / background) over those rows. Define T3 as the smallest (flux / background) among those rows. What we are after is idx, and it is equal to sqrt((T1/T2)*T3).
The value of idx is 0.573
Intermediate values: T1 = 6.4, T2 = 19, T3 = 0.983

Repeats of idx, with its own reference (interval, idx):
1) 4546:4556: 0.535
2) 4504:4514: 0.543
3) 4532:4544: 0.573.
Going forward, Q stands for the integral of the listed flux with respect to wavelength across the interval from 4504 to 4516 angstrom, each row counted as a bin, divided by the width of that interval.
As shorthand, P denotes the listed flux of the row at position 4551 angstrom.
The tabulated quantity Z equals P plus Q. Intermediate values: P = 12.3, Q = 12.7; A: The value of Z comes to 25.0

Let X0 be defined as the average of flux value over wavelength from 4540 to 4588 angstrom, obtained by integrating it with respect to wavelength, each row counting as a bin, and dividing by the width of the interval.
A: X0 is 13.1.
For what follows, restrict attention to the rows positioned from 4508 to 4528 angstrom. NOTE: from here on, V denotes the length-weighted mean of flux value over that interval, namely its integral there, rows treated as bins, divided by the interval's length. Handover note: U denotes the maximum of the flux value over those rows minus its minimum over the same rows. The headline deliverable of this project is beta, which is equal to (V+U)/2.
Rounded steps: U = 2.1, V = 12.9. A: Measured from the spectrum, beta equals 7.48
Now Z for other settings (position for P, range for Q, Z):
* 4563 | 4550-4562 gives 27.6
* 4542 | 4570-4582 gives 25.8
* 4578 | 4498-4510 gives 25.2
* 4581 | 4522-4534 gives 25.0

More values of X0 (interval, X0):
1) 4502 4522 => 12.9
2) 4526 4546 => 12.7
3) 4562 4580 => 13.2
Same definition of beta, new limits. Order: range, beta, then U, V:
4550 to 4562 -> 7.74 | 2.1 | 13.4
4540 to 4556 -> 6.85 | 0.9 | 12.8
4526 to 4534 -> 6.71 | 1.1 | 12.3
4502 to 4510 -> 6.34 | 0.3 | 12.4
